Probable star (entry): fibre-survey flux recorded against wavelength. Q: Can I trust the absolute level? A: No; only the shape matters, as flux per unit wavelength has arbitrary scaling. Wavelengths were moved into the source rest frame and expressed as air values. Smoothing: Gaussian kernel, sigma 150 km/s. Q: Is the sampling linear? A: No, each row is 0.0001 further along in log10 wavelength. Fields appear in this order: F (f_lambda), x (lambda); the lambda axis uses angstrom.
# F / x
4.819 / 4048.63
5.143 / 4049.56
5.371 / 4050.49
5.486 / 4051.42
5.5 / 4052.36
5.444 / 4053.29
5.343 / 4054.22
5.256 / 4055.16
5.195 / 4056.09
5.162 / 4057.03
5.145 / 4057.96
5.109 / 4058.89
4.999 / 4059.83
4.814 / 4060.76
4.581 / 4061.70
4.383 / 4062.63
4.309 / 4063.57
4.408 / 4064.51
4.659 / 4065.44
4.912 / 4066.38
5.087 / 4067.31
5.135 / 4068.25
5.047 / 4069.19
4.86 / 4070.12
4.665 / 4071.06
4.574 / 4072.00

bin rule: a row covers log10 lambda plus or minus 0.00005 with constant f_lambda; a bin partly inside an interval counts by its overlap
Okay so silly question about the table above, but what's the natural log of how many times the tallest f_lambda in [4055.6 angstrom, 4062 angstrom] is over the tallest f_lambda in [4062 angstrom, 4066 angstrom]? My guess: 0.11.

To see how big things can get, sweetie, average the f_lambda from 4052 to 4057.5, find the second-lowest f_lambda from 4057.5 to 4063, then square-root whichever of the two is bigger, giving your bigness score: 2.31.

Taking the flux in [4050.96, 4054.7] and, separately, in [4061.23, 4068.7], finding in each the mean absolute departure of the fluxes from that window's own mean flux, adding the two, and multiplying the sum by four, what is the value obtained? 1.3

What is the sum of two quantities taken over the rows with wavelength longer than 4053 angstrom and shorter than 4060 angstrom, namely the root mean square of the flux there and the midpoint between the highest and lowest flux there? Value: 10.4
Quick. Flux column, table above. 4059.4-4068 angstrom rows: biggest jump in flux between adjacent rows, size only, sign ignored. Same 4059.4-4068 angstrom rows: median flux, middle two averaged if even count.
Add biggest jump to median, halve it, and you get 2.46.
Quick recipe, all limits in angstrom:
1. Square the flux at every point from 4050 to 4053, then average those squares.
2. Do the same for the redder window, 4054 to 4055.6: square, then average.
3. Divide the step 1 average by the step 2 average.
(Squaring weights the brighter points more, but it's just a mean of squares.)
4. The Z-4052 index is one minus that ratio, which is -0.06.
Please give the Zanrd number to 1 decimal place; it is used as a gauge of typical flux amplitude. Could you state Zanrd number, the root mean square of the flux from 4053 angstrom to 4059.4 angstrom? 5.2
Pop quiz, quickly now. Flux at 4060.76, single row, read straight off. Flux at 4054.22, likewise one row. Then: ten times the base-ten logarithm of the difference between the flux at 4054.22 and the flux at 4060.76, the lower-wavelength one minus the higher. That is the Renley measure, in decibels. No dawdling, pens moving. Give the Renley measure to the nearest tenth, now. -2.8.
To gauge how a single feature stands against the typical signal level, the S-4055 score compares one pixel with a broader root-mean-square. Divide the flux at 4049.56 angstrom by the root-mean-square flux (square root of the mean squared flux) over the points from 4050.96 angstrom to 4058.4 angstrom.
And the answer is 0.97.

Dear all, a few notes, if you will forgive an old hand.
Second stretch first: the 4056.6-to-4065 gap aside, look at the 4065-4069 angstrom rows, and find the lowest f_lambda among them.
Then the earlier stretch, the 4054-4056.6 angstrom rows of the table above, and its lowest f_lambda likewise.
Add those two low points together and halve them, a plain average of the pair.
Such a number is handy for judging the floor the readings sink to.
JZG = 4.93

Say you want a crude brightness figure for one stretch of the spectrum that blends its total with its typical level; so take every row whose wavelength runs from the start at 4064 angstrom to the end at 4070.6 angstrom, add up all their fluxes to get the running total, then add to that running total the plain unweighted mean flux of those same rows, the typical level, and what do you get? 39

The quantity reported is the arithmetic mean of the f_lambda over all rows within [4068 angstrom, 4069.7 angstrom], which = 5.09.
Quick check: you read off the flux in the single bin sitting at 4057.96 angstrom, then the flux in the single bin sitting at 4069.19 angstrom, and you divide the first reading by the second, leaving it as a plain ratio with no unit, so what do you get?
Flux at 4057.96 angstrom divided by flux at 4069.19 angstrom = 1.02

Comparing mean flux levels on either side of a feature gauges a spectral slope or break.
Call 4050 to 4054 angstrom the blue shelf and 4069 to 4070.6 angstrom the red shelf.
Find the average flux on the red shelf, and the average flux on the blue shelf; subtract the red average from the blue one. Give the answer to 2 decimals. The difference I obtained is 0.50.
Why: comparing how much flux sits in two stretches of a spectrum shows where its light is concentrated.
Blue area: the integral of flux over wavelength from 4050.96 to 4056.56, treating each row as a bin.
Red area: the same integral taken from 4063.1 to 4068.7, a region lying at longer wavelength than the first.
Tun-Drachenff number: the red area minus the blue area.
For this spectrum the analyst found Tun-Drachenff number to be -3.4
